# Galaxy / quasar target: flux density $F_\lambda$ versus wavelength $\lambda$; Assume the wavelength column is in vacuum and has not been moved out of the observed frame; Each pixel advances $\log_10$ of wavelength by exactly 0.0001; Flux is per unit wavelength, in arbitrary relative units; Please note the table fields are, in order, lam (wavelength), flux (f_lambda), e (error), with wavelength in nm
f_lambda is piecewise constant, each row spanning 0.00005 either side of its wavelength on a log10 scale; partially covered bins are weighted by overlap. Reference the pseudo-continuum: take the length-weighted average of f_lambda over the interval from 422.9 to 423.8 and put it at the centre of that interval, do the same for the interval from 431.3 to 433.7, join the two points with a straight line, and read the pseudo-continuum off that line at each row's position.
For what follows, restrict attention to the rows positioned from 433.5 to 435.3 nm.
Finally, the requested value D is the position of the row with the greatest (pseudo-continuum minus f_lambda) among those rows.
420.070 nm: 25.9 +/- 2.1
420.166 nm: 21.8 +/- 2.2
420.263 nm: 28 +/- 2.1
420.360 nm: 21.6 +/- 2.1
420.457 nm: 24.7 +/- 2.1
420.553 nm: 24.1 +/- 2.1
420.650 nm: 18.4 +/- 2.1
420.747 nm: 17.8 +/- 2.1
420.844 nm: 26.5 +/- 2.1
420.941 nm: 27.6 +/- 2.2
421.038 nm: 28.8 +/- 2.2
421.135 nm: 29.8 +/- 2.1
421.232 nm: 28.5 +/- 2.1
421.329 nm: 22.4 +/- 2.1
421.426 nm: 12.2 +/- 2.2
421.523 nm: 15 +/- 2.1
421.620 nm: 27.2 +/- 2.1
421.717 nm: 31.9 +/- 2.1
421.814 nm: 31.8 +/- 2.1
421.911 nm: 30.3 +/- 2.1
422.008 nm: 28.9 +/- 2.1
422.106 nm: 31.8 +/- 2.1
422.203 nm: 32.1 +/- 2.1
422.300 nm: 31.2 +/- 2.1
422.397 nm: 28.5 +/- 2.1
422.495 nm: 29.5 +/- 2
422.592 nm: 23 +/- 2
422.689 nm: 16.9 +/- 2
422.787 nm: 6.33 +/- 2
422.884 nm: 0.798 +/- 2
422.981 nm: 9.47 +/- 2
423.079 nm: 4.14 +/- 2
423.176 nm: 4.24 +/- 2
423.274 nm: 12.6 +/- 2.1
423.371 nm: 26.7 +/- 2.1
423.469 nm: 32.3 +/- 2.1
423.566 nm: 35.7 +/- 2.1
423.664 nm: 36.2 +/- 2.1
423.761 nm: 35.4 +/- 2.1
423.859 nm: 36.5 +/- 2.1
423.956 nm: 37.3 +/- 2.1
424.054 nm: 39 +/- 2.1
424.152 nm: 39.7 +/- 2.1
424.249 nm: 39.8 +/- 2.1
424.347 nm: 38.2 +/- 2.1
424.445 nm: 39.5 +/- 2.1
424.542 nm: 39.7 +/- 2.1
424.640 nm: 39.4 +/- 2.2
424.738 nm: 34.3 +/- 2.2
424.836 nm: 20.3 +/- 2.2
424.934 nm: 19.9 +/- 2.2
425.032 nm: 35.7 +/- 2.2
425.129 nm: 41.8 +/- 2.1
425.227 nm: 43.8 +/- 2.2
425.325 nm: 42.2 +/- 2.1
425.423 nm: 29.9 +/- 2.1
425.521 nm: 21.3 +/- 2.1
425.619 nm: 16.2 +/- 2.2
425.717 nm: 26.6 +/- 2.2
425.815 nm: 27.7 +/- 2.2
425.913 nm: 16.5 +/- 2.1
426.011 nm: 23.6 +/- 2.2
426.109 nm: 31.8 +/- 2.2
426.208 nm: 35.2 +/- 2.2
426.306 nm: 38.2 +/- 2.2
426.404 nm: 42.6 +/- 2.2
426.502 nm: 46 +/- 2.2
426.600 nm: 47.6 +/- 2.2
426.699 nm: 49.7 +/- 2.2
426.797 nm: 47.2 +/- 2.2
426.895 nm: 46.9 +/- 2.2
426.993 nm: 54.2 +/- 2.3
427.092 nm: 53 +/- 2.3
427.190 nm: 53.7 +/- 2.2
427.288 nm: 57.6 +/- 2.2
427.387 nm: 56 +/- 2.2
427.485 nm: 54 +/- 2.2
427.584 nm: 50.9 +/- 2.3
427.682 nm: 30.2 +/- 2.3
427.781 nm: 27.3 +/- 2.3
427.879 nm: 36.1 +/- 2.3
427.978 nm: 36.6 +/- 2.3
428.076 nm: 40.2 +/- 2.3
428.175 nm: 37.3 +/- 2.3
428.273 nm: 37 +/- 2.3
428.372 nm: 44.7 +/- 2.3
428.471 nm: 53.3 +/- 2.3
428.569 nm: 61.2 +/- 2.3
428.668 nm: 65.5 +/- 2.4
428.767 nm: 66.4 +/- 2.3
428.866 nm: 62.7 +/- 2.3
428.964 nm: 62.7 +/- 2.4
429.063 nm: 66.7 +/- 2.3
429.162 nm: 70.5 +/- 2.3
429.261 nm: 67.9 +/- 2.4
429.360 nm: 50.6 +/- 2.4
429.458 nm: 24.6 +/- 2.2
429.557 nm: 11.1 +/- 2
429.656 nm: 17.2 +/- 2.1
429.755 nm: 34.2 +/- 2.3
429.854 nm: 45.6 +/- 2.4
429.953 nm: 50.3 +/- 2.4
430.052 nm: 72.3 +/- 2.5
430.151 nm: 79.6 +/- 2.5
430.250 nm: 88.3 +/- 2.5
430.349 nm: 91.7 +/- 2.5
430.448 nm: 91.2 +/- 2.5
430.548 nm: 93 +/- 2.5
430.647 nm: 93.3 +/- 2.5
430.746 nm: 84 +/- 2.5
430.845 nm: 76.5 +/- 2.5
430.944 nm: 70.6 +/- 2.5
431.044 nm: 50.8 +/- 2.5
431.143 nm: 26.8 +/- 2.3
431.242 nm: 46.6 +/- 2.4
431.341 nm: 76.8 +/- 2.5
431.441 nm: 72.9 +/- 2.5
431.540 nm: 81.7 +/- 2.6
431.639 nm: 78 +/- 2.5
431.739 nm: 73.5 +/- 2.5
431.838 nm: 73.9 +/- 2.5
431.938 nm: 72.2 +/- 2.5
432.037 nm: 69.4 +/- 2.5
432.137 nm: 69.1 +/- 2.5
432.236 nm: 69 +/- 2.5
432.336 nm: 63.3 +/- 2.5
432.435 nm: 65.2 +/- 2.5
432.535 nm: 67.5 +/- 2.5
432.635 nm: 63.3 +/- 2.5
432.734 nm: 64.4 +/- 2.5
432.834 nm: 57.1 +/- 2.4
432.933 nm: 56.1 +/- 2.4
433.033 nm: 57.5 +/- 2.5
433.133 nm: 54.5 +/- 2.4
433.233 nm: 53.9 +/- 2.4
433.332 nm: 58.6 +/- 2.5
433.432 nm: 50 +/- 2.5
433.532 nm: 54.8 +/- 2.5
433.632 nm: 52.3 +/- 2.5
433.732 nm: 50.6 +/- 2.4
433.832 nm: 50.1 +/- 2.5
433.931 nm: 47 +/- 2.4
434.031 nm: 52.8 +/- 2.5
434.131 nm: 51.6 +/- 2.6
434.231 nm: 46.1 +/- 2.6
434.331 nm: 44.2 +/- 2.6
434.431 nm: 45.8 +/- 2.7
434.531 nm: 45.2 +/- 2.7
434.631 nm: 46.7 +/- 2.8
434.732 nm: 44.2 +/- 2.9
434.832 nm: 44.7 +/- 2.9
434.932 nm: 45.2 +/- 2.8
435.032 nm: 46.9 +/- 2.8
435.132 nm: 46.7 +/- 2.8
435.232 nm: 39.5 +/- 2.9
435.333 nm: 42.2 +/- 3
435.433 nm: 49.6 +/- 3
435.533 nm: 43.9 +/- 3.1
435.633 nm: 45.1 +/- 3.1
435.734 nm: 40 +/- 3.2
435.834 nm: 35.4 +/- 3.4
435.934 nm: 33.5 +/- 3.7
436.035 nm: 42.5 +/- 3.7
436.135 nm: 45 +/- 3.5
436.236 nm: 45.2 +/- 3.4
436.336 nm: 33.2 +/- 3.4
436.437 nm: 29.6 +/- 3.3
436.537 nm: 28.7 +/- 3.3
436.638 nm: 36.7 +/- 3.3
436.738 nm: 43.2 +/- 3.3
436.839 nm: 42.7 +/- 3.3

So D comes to 435.232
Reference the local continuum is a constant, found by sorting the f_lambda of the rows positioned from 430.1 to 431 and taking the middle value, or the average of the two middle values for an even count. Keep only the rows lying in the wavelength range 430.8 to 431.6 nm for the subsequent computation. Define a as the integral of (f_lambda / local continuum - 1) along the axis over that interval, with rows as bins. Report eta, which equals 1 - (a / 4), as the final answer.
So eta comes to 1.06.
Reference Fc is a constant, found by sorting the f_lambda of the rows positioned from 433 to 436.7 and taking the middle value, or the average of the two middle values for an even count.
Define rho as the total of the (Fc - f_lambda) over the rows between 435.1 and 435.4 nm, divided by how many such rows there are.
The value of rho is 2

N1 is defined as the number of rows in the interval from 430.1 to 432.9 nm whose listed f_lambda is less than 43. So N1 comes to 1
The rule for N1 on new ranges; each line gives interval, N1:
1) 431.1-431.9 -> 1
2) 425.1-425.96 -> 8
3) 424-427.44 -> 24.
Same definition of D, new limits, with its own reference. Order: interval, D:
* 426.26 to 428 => 427.781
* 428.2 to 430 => 429.557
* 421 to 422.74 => 422.689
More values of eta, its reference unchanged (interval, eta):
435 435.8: 1.10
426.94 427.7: 1.08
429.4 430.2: 1.11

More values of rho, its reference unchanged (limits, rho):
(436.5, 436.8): 9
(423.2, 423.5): 21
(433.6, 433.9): -6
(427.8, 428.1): 8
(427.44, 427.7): 0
